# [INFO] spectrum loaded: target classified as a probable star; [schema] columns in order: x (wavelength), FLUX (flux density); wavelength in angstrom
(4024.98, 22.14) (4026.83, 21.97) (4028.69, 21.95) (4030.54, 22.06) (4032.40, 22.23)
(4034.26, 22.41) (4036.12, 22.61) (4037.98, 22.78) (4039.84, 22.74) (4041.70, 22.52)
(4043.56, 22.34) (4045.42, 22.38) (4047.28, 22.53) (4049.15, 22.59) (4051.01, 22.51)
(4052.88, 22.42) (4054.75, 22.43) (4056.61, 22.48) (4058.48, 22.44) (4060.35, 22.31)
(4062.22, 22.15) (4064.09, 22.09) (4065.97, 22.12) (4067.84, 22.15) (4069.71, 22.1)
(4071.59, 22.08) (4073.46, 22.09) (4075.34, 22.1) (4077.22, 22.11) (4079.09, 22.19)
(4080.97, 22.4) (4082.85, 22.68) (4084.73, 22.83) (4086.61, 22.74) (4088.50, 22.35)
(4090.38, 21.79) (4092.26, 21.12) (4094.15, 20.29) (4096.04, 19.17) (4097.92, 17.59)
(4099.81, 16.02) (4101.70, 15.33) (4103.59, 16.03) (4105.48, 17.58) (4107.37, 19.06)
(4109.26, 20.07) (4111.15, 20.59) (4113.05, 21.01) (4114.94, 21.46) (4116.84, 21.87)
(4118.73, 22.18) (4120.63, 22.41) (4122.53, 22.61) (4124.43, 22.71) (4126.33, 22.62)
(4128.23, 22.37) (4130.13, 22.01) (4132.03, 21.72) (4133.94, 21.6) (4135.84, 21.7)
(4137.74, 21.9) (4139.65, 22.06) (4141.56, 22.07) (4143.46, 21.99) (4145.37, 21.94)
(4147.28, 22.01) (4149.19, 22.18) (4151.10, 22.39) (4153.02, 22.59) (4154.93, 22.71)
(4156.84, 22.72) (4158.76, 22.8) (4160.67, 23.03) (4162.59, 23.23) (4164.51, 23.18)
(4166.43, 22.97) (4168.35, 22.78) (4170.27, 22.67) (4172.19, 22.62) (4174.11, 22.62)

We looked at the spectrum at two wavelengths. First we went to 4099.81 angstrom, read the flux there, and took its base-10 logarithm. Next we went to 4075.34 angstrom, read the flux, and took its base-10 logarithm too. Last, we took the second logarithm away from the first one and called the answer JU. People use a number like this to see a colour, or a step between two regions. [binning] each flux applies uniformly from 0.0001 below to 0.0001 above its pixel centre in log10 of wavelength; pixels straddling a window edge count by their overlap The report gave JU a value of -0.14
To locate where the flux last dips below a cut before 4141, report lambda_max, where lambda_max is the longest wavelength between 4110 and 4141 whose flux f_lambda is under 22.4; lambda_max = 4139.65 angstrom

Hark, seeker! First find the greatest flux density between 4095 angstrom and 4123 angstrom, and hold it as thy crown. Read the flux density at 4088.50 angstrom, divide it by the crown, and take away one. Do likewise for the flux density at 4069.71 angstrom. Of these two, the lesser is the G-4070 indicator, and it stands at -0.023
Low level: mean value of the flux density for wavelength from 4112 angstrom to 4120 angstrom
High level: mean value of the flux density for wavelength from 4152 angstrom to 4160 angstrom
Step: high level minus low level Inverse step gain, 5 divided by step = 5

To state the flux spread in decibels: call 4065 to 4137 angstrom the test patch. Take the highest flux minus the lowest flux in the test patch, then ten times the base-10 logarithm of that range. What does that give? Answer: 8.8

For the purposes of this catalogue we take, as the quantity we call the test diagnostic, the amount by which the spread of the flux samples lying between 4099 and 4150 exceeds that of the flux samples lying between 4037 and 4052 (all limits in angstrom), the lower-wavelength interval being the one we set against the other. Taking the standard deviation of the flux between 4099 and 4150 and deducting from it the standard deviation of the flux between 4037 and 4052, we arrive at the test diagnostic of 2.0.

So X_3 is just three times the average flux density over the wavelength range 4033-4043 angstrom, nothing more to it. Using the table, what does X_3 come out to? 67.8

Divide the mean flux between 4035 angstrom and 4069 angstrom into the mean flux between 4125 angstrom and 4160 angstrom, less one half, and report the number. 0.490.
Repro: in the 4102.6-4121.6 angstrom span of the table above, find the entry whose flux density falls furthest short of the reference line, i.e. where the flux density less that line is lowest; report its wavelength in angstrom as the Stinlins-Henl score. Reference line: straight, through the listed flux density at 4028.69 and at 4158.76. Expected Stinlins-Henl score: 4103.59 angstrom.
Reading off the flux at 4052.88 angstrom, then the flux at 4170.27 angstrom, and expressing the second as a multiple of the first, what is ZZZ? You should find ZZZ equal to 1.011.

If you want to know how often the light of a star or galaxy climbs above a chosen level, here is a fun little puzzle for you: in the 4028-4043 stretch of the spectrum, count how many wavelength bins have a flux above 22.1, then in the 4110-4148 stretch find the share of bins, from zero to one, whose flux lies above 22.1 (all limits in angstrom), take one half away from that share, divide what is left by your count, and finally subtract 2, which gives -2.033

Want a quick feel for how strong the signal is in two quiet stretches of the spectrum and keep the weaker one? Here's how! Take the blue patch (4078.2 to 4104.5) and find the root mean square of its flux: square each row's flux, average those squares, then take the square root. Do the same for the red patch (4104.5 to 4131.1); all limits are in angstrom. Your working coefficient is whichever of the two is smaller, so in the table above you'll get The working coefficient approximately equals 20.4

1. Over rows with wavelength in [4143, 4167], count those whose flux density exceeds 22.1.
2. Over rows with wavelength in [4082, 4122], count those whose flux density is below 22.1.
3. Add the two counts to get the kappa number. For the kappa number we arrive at 25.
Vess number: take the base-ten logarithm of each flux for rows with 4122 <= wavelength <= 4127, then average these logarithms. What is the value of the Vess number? 1.355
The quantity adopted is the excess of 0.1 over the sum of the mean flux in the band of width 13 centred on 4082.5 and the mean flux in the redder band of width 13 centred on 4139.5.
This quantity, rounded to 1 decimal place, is -44.3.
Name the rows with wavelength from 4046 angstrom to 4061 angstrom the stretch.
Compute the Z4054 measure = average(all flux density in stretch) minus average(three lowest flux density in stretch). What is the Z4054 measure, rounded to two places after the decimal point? 0.08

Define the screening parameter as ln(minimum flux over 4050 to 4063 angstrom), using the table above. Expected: 3.10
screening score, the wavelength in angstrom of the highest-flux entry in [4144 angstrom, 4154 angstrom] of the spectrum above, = 4153.02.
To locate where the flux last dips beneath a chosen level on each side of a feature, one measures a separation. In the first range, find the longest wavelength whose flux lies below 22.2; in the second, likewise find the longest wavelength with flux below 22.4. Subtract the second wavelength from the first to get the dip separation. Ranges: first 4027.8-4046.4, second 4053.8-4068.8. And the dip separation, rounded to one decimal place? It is -37.3 angstrom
